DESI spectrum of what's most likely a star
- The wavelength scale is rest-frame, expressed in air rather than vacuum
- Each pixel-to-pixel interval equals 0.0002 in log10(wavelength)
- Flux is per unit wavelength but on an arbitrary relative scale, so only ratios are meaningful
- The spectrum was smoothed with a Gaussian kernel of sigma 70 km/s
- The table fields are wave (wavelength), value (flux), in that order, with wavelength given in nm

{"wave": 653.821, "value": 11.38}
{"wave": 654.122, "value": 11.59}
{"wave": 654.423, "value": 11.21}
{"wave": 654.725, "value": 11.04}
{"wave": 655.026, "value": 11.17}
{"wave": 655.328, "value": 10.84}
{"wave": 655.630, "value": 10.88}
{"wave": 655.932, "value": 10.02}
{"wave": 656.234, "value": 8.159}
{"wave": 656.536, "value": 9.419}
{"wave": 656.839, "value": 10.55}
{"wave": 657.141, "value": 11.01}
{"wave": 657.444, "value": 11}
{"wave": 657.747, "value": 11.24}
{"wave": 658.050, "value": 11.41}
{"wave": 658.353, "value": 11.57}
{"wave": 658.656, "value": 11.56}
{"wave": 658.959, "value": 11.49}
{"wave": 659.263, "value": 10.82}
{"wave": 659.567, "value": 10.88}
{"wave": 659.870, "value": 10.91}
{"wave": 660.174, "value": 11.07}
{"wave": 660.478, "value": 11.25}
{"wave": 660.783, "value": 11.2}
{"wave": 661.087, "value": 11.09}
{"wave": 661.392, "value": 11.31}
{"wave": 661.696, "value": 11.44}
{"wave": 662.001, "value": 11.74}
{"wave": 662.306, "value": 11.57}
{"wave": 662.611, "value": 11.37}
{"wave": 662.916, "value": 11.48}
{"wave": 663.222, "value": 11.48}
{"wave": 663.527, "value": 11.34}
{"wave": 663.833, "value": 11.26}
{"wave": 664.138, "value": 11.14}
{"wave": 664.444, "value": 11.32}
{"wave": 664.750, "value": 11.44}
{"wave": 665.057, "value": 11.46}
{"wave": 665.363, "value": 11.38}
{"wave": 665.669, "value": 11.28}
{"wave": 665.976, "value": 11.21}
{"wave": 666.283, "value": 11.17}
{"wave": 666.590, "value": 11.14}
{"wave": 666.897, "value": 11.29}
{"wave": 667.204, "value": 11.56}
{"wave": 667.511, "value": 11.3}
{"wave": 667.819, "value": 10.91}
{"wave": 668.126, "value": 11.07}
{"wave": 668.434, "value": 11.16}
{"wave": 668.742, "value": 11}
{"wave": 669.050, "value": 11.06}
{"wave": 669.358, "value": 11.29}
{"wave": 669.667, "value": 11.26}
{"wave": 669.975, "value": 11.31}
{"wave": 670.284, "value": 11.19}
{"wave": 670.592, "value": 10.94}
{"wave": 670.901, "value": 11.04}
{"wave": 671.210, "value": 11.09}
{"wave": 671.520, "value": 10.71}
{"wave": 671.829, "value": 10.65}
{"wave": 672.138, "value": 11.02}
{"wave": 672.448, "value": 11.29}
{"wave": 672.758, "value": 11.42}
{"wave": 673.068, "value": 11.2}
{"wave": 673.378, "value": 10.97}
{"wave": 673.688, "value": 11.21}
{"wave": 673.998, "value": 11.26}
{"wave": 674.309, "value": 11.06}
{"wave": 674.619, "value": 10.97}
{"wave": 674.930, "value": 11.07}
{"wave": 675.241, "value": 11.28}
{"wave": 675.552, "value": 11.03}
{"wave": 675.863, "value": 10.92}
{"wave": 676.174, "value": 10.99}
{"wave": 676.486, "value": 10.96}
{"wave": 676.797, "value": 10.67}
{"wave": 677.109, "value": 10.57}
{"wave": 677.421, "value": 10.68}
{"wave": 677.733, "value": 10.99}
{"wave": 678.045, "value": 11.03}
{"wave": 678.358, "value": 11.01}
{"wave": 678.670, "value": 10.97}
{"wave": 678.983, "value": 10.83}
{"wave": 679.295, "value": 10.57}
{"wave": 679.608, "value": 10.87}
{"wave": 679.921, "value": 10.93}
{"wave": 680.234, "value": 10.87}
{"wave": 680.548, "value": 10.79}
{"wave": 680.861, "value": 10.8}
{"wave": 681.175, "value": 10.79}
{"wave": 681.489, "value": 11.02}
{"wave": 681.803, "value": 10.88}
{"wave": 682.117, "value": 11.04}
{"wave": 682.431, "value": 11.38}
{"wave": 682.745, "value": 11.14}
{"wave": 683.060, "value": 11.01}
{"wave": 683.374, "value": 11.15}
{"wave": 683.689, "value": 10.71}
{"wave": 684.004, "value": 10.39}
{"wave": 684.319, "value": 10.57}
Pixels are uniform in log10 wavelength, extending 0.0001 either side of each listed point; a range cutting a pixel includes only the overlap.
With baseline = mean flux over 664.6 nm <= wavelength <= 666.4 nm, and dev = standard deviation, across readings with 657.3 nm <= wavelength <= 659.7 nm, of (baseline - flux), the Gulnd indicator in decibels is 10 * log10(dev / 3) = -10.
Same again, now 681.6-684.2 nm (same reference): -10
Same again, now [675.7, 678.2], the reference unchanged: -12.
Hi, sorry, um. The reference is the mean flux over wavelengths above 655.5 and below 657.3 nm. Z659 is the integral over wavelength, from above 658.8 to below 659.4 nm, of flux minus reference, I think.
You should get 0.70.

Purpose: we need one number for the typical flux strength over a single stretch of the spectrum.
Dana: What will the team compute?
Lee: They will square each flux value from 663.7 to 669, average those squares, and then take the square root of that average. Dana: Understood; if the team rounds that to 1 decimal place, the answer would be 11.2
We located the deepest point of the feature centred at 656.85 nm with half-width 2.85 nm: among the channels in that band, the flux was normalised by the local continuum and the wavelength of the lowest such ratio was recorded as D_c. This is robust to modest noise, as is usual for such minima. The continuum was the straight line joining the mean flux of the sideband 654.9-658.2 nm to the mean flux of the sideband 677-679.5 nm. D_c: 656.234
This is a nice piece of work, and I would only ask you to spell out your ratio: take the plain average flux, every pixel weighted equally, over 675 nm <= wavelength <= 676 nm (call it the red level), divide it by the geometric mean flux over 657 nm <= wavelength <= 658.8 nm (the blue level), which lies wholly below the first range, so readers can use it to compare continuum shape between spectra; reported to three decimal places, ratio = 0.981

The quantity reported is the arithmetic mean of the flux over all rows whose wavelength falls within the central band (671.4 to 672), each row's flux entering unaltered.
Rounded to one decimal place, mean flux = 10.7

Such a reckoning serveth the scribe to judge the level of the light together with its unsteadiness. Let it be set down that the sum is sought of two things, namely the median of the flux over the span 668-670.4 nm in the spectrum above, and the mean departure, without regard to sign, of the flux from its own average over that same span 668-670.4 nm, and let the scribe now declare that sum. 11.3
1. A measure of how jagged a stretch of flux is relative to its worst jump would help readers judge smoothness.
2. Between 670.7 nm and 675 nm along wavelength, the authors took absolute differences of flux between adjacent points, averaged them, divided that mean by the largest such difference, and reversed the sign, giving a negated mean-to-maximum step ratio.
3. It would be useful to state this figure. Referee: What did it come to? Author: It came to -0.484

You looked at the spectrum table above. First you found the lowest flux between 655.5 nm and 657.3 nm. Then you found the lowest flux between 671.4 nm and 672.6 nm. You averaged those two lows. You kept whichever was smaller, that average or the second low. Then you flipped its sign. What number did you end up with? -9.4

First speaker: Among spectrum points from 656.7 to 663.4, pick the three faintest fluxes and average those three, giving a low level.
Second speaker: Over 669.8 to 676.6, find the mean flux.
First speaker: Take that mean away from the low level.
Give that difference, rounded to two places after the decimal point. -0.32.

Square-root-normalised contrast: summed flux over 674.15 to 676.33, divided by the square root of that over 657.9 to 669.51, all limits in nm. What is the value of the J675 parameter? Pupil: 3.7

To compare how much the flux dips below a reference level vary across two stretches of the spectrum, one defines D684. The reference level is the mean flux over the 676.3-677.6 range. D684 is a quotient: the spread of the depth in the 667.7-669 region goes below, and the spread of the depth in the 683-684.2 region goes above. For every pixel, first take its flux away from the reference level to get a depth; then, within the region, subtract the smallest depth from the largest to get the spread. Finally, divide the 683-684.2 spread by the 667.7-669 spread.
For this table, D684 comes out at 3.0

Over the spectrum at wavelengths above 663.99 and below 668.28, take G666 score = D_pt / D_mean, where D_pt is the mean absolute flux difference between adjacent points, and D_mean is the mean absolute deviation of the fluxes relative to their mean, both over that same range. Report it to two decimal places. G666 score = 1.08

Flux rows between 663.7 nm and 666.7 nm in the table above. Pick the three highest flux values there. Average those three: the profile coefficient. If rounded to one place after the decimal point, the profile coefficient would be 11.4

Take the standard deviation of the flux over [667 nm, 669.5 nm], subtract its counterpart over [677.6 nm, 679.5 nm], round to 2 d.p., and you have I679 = 0.03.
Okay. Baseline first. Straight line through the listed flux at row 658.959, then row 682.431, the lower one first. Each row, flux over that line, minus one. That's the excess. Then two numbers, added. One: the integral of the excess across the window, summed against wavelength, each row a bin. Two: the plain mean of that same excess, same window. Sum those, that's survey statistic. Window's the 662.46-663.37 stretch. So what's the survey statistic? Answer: 0.00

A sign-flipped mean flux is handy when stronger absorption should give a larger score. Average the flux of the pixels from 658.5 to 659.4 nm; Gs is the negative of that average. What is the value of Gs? -11.3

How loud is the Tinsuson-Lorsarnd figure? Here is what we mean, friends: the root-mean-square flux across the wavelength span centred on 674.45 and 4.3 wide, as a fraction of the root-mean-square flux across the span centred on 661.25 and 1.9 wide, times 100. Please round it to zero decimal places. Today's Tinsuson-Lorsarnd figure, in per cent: 98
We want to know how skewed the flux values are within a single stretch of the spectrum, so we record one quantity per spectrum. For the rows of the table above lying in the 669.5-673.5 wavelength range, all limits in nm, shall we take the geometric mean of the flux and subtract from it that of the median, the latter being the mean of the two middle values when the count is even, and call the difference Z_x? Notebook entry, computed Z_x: -0.008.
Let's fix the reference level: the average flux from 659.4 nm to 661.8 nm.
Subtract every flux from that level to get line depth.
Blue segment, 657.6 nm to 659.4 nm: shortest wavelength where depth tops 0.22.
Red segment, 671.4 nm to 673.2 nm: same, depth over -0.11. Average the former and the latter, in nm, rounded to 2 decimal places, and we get 665.39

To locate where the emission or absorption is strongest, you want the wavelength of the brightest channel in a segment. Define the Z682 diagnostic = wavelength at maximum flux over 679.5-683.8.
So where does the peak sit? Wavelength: 682.431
